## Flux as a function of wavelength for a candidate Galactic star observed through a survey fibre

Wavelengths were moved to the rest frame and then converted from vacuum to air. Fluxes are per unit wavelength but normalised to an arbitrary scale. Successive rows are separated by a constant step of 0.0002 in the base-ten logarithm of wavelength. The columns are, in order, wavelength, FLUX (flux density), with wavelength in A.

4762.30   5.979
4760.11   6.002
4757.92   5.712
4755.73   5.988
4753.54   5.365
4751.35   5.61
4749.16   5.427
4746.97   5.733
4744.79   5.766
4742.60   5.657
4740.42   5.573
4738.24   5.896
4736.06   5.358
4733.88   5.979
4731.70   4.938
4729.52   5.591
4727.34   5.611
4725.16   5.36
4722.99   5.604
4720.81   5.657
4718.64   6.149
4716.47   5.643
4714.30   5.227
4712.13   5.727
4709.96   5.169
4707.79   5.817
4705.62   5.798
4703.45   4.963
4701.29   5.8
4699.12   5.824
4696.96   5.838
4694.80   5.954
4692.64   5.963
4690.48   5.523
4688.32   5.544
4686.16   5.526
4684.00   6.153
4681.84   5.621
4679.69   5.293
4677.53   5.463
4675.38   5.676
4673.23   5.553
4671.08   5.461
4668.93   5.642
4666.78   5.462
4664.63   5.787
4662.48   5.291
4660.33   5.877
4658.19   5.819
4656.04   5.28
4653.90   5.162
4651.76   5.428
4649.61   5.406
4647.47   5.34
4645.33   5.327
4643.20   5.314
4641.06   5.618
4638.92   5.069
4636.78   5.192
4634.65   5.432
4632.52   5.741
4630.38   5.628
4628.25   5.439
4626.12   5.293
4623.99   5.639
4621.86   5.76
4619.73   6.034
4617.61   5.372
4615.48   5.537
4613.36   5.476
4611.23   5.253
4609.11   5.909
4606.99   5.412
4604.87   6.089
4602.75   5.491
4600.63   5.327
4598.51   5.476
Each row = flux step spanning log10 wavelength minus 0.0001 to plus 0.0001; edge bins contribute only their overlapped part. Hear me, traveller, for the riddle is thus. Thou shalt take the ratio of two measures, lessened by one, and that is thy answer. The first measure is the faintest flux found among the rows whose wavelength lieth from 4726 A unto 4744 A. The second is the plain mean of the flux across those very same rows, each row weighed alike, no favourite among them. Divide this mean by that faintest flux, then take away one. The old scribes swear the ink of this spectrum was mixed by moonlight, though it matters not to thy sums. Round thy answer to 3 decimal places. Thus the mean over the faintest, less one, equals 0.129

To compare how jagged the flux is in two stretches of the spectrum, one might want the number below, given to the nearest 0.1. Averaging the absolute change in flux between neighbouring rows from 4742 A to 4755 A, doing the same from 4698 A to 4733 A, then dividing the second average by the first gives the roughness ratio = 2.3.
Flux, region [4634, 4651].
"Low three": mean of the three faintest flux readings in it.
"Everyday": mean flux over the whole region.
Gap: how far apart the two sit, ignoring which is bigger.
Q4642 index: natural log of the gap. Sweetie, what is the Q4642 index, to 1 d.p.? -1.9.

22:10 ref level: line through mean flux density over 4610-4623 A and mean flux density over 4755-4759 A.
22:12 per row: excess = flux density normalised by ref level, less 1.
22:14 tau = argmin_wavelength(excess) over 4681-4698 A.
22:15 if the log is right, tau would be 4690.48 A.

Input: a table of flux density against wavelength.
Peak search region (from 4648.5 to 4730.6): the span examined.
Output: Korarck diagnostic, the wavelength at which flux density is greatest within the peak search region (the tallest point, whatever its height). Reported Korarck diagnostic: 4684.00 A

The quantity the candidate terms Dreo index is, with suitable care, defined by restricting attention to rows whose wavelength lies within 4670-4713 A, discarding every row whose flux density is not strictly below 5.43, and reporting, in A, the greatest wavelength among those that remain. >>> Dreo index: 4709.96 A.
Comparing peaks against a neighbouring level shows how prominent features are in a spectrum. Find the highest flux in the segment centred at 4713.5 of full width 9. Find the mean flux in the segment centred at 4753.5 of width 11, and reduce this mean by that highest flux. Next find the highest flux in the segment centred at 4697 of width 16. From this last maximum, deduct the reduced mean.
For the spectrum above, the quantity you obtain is 6.1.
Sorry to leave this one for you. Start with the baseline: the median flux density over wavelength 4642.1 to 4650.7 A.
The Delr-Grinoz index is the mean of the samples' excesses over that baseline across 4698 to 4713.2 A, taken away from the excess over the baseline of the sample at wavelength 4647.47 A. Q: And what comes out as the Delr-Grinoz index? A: -0.2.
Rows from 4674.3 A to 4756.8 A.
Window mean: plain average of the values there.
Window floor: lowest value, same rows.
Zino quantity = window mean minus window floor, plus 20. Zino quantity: 20.7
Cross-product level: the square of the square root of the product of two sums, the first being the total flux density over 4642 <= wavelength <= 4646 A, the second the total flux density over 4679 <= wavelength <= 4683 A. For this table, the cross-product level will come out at 116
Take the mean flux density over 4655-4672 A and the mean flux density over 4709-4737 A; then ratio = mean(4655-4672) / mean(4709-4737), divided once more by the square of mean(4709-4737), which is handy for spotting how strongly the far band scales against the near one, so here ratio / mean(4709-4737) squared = 0.0328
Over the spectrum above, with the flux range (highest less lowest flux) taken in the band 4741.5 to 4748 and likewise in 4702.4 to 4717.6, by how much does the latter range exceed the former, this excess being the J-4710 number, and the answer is 0.7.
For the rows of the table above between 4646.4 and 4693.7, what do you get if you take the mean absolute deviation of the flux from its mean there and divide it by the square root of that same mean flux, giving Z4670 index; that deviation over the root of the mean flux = 0.080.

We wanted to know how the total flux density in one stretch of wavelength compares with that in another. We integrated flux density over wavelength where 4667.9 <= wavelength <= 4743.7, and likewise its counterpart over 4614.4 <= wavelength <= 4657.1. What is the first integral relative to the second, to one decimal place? 1.8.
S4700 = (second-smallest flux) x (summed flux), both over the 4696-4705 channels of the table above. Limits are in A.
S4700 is 130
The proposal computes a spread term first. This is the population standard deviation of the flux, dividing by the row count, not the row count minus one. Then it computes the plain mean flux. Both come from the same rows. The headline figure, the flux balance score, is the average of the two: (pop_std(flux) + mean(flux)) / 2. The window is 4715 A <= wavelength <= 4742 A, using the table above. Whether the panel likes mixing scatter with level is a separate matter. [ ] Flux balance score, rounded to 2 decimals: 2.96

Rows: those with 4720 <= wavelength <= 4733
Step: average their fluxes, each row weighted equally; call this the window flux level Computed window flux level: 5.46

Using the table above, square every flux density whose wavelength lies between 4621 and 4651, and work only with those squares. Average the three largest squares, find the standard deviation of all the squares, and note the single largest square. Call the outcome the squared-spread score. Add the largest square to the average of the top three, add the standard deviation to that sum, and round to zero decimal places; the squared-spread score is 68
